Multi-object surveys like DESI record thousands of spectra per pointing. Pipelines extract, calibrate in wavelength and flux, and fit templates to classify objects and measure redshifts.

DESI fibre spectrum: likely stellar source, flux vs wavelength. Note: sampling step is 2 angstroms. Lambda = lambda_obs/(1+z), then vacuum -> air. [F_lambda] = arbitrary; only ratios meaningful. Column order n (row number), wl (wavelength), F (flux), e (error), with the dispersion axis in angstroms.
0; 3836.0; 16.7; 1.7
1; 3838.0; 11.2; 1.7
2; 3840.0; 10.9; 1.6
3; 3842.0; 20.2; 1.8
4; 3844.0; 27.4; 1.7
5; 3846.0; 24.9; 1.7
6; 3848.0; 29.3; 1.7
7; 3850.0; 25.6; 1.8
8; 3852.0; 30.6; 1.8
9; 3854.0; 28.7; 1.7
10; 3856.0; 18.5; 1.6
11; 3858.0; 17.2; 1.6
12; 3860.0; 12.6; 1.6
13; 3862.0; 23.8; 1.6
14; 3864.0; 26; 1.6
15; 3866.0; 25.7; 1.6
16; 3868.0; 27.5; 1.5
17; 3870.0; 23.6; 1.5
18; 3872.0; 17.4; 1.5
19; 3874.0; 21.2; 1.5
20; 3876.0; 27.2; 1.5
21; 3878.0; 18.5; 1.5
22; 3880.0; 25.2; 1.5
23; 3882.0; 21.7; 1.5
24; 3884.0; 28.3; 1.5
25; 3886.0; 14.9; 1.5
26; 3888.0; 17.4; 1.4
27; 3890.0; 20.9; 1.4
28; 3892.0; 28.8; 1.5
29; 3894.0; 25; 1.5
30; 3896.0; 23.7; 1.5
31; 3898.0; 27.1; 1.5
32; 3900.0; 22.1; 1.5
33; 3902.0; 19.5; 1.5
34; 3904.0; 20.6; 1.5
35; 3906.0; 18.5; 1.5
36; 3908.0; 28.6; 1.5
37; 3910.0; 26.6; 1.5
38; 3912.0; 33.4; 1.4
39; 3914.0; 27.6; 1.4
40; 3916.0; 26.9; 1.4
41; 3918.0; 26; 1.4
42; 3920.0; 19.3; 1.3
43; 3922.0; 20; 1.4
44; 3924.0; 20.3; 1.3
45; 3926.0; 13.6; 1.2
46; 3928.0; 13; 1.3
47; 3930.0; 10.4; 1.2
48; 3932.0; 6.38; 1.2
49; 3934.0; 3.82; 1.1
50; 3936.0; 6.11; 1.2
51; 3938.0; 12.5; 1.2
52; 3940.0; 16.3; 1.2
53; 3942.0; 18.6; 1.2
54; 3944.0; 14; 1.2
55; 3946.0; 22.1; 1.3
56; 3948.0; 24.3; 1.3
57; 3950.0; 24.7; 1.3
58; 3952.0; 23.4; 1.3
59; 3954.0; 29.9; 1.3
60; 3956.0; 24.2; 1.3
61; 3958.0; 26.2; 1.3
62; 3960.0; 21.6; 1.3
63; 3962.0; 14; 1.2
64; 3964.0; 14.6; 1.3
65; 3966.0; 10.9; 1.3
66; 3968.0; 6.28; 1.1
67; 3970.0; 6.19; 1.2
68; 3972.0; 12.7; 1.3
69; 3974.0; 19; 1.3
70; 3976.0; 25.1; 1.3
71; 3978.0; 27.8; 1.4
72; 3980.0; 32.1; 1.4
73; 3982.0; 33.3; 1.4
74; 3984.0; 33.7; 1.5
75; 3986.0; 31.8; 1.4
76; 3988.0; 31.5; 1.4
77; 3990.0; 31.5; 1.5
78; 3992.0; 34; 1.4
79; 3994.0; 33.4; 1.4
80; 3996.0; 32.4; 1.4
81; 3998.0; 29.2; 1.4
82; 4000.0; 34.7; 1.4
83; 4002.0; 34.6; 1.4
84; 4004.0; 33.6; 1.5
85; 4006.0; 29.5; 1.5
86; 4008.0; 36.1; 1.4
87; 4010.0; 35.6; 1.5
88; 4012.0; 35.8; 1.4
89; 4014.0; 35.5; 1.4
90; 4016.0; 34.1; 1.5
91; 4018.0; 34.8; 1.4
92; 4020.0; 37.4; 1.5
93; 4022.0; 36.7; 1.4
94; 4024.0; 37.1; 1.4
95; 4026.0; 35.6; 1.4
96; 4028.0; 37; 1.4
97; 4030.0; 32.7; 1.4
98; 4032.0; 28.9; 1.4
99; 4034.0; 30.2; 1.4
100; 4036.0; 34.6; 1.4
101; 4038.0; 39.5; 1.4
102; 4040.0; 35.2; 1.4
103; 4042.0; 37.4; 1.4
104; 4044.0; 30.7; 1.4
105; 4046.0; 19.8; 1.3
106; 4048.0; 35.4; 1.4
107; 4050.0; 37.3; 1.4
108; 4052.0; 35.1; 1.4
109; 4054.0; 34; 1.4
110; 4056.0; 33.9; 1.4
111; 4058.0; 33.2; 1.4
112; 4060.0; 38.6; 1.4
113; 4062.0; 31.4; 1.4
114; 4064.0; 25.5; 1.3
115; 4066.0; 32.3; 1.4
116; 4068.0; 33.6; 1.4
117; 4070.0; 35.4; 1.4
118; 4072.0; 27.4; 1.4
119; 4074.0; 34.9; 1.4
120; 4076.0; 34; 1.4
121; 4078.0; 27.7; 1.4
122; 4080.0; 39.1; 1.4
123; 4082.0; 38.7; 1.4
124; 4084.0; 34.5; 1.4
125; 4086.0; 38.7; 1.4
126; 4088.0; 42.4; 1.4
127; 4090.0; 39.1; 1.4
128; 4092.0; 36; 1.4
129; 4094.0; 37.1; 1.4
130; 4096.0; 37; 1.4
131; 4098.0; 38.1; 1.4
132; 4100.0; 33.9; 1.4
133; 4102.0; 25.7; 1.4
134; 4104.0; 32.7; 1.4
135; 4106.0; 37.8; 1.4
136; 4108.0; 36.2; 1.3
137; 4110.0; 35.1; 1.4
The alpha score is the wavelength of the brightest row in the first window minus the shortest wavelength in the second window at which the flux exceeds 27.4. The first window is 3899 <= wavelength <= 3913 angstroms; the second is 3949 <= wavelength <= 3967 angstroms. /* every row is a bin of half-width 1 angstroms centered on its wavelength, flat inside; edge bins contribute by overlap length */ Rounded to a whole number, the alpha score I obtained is -42 angstroms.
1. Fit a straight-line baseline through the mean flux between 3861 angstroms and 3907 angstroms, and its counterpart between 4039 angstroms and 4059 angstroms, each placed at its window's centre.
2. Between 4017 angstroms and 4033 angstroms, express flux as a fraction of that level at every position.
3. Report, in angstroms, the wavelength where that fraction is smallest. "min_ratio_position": 4032.0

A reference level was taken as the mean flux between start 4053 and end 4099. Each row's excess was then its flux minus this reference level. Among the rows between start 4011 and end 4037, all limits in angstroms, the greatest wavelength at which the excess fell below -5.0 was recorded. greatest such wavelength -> 4032.0 angstroms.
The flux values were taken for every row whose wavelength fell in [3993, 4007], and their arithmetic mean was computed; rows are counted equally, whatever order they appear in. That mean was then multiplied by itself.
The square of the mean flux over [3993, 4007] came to 1055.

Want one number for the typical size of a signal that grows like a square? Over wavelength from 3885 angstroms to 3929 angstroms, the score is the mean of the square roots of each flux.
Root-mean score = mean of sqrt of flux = 4.70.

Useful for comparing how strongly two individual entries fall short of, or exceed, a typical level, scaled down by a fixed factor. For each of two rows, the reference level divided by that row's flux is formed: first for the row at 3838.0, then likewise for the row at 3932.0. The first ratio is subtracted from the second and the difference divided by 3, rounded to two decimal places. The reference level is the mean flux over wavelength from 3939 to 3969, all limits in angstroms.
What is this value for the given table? 0.44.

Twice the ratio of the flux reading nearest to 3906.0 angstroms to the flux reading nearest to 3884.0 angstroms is 1.3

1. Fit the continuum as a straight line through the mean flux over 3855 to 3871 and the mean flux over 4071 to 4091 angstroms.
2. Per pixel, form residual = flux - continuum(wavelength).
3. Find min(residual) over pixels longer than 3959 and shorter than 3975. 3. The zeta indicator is -22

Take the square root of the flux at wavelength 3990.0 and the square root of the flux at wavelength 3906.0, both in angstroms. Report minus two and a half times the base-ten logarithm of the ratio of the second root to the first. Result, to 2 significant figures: 0.29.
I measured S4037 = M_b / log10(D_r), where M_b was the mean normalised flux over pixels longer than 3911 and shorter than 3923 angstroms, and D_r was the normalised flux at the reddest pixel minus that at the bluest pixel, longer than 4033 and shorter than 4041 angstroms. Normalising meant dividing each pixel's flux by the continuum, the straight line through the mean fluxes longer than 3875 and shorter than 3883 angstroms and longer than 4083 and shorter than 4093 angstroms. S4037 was -1.13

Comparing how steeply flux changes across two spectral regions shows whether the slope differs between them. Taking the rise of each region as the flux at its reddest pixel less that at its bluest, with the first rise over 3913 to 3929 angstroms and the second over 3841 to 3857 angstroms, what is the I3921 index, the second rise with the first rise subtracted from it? 13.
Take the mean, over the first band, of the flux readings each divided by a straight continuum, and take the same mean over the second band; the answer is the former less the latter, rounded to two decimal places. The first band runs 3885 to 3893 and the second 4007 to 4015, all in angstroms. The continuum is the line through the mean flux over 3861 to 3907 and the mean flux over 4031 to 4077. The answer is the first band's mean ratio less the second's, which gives -0.29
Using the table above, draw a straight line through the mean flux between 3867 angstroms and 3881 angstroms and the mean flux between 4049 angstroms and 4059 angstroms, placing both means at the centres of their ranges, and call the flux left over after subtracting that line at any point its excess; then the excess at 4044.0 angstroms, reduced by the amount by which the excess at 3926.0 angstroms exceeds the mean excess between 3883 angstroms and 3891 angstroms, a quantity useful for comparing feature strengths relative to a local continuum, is 6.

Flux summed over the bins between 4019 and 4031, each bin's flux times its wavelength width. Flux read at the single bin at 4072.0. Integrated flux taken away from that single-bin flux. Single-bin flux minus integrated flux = -406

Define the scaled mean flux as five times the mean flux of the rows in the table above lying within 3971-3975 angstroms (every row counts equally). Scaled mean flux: 79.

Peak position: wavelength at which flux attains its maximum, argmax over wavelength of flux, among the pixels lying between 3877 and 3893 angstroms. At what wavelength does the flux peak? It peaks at 3892.0 angstroms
